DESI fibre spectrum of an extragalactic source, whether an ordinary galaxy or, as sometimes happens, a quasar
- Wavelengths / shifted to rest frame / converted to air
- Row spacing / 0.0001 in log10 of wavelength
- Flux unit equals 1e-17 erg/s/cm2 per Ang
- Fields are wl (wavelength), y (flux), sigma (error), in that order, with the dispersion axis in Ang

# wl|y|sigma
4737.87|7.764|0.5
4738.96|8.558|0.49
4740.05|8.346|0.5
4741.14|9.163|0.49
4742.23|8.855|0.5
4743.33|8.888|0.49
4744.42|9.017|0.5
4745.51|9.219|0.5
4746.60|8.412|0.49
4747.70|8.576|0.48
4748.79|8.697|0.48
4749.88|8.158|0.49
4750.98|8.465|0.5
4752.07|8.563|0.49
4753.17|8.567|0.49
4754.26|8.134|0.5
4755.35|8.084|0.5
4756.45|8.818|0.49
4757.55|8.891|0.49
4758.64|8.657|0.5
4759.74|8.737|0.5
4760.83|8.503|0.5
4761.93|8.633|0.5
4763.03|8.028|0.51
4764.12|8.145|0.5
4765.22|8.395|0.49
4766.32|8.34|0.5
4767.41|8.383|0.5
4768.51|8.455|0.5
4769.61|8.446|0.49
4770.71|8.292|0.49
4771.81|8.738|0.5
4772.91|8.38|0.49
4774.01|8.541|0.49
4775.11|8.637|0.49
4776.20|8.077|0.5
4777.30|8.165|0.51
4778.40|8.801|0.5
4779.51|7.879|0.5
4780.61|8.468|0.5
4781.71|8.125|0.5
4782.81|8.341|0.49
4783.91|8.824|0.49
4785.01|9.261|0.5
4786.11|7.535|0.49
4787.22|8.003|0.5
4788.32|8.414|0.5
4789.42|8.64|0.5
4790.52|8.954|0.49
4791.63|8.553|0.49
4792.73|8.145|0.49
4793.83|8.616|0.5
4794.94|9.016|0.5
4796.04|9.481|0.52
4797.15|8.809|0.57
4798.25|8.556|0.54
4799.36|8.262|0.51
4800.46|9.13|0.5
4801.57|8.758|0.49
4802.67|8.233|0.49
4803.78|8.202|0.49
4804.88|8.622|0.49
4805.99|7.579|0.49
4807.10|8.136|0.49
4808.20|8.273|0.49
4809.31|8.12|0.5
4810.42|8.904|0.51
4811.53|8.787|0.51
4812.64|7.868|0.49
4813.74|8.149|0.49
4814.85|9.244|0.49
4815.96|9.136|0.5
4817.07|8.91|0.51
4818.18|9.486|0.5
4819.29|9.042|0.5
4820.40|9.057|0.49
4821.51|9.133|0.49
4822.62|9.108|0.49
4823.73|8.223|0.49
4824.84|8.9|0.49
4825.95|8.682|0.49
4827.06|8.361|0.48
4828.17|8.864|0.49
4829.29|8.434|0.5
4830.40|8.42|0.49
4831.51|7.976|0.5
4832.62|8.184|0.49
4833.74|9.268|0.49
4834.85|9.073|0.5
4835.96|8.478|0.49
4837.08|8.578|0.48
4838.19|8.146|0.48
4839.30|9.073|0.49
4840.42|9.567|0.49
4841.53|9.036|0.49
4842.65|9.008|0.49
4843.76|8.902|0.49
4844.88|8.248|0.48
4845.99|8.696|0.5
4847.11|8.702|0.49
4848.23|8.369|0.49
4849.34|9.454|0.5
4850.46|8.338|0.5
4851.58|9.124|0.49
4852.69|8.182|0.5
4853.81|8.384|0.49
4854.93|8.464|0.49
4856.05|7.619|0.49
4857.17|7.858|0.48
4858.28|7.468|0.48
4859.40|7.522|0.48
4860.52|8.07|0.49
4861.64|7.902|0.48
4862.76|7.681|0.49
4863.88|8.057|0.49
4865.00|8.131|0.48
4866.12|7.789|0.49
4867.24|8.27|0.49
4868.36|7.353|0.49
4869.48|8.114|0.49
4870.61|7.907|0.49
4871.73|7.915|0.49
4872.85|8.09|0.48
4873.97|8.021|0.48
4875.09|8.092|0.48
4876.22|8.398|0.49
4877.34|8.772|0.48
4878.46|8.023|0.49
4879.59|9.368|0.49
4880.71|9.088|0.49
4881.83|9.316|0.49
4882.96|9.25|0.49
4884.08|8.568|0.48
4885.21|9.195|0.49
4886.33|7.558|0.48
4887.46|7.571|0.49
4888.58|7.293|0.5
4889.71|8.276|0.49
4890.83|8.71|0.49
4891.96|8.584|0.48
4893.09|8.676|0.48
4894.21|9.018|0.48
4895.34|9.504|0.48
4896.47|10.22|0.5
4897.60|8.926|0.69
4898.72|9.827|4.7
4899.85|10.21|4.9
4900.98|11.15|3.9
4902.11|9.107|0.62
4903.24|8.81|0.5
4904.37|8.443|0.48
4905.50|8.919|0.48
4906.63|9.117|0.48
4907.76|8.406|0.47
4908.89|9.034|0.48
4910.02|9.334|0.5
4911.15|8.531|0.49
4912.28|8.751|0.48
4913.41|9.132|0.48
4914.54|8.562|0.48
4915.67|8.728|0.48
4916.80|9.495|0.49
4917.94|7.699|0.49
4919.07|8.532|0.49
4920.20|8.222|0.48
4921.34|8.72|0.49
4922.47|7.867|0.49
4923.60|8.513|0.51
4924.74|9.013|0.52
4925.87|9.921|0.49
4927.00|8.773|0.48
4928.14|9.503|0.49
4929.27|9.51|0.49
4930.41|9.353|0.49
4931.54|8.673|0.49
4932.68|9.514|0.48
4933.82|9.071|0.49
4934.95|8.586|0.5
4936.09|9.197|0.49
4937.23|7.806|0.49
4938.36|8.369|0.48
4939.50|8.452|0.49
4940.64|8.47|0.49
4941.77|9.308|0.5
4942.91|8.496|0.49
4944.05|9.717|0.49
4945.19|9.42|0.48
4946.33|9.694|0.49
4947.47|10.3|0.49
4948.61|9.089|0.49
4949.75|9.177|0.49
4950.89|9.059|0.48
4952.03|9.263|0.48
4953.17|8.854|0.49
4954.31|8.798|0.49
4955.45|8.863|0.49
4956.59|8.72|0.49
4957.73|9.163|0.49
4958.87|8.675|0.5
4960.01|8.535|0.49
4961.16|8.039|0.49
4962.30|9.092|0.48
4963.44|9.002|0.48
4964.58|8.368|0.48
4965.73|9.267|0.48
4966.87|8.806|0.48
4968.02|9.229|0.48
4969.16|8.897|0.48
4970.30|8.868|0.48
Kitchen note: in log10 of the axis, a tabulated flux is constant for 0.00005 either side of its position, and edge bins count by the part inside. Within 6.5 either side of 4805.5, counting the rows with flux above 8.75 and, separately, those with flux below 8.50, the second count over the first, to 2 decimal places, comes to 1.75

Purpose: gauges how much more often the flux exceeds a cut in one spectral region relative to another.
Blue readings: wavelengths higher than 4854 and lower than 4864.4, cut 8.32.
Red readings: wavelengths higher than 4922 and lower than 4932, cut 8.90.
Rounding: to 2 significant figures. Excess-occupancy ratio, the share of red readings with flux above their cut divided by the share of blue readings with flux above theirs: 5.0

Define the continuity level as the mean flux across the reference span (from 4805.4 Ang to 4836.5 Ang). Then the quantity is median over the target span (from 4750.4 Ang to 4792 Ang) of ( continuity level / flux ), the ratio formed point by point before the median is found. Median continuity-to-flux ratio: 1.02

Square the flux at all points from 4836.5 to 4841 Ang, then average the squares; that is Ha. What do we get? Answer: 78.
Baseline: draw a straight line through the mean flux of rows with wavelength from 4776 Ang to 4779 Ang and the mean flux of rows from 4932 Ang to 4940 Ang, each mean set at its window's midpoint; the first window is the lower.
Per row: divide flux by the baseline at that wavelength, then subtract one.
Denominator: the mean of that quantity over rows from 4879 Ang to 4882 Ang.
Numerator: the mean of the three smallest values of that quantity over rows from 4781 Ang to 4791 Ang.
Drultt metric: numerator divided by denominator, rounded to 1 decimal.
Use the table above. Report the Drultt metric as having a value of -0.7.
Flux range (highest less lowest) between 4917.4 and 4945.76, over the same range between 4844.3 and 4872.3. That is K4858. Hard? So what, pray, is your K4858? 1.1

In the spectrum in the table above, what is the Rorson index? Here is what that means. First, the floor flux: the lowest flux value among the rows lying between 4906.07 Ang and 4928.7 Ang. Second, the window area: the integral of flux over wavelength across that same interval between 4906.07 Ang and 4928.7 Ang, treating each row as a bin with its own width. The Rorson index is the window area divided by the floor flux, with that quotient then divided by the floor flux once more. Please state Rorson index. 3.36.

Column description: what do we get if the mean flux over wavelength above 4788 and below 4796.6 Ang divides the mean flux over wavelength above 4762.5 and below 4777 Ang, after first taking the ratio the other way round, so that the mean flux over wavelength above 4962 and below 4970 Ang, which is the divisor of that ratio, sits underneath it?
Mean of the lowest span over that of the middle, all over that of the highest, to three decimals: 0.107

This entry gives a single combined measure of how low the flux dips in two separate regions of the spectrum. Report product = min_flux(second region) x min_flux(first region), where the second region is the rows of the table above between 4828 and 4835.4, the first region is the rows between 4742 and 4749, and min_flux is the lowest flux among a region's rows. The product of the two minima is 67.1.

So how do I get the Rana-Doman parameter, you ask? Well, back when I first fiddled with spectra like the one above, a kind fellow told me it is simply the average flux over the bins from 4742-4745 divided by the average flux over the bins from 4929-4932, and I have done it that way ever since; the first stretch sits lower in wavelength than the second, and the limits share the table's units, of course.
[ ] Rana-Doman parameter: 0.97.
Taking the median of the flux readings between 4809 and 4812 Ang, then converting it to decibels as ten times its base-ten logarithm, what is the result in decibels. 9.44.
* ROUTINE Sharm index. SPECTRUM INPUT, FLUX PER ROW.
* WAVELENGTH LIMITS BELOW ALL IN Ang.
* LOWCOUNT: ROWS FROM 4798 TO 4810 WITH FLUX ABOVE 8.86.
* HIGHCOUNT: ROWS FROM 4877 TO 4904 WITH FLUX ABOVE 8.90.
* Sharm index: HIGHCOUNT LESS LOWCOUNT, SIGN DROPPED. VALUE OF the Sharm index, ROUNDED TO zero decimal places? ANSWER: 12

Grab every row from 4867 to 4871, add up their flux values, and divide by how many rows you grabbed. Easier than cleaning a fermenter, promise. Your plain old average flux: 7.9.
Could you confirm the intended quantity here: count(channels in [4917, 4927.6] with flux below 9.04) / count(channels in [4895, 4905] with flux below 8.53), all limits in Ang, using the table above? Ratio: 8.0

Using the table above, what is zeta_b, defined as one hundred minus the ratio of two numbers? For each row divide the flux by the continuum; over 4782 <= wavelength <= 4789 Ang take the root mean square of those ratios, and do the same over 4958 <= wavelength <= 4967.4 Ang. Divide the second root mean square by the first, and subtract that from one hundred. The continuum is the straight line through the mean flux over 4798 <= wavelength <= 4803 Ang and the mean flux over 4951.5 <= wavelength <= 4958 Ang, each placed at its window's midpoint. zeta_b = 99.0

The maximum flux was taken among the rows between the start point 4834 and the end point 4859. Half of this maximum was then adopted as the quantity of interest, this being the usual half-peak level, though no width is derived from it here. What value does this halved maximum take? 4.78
